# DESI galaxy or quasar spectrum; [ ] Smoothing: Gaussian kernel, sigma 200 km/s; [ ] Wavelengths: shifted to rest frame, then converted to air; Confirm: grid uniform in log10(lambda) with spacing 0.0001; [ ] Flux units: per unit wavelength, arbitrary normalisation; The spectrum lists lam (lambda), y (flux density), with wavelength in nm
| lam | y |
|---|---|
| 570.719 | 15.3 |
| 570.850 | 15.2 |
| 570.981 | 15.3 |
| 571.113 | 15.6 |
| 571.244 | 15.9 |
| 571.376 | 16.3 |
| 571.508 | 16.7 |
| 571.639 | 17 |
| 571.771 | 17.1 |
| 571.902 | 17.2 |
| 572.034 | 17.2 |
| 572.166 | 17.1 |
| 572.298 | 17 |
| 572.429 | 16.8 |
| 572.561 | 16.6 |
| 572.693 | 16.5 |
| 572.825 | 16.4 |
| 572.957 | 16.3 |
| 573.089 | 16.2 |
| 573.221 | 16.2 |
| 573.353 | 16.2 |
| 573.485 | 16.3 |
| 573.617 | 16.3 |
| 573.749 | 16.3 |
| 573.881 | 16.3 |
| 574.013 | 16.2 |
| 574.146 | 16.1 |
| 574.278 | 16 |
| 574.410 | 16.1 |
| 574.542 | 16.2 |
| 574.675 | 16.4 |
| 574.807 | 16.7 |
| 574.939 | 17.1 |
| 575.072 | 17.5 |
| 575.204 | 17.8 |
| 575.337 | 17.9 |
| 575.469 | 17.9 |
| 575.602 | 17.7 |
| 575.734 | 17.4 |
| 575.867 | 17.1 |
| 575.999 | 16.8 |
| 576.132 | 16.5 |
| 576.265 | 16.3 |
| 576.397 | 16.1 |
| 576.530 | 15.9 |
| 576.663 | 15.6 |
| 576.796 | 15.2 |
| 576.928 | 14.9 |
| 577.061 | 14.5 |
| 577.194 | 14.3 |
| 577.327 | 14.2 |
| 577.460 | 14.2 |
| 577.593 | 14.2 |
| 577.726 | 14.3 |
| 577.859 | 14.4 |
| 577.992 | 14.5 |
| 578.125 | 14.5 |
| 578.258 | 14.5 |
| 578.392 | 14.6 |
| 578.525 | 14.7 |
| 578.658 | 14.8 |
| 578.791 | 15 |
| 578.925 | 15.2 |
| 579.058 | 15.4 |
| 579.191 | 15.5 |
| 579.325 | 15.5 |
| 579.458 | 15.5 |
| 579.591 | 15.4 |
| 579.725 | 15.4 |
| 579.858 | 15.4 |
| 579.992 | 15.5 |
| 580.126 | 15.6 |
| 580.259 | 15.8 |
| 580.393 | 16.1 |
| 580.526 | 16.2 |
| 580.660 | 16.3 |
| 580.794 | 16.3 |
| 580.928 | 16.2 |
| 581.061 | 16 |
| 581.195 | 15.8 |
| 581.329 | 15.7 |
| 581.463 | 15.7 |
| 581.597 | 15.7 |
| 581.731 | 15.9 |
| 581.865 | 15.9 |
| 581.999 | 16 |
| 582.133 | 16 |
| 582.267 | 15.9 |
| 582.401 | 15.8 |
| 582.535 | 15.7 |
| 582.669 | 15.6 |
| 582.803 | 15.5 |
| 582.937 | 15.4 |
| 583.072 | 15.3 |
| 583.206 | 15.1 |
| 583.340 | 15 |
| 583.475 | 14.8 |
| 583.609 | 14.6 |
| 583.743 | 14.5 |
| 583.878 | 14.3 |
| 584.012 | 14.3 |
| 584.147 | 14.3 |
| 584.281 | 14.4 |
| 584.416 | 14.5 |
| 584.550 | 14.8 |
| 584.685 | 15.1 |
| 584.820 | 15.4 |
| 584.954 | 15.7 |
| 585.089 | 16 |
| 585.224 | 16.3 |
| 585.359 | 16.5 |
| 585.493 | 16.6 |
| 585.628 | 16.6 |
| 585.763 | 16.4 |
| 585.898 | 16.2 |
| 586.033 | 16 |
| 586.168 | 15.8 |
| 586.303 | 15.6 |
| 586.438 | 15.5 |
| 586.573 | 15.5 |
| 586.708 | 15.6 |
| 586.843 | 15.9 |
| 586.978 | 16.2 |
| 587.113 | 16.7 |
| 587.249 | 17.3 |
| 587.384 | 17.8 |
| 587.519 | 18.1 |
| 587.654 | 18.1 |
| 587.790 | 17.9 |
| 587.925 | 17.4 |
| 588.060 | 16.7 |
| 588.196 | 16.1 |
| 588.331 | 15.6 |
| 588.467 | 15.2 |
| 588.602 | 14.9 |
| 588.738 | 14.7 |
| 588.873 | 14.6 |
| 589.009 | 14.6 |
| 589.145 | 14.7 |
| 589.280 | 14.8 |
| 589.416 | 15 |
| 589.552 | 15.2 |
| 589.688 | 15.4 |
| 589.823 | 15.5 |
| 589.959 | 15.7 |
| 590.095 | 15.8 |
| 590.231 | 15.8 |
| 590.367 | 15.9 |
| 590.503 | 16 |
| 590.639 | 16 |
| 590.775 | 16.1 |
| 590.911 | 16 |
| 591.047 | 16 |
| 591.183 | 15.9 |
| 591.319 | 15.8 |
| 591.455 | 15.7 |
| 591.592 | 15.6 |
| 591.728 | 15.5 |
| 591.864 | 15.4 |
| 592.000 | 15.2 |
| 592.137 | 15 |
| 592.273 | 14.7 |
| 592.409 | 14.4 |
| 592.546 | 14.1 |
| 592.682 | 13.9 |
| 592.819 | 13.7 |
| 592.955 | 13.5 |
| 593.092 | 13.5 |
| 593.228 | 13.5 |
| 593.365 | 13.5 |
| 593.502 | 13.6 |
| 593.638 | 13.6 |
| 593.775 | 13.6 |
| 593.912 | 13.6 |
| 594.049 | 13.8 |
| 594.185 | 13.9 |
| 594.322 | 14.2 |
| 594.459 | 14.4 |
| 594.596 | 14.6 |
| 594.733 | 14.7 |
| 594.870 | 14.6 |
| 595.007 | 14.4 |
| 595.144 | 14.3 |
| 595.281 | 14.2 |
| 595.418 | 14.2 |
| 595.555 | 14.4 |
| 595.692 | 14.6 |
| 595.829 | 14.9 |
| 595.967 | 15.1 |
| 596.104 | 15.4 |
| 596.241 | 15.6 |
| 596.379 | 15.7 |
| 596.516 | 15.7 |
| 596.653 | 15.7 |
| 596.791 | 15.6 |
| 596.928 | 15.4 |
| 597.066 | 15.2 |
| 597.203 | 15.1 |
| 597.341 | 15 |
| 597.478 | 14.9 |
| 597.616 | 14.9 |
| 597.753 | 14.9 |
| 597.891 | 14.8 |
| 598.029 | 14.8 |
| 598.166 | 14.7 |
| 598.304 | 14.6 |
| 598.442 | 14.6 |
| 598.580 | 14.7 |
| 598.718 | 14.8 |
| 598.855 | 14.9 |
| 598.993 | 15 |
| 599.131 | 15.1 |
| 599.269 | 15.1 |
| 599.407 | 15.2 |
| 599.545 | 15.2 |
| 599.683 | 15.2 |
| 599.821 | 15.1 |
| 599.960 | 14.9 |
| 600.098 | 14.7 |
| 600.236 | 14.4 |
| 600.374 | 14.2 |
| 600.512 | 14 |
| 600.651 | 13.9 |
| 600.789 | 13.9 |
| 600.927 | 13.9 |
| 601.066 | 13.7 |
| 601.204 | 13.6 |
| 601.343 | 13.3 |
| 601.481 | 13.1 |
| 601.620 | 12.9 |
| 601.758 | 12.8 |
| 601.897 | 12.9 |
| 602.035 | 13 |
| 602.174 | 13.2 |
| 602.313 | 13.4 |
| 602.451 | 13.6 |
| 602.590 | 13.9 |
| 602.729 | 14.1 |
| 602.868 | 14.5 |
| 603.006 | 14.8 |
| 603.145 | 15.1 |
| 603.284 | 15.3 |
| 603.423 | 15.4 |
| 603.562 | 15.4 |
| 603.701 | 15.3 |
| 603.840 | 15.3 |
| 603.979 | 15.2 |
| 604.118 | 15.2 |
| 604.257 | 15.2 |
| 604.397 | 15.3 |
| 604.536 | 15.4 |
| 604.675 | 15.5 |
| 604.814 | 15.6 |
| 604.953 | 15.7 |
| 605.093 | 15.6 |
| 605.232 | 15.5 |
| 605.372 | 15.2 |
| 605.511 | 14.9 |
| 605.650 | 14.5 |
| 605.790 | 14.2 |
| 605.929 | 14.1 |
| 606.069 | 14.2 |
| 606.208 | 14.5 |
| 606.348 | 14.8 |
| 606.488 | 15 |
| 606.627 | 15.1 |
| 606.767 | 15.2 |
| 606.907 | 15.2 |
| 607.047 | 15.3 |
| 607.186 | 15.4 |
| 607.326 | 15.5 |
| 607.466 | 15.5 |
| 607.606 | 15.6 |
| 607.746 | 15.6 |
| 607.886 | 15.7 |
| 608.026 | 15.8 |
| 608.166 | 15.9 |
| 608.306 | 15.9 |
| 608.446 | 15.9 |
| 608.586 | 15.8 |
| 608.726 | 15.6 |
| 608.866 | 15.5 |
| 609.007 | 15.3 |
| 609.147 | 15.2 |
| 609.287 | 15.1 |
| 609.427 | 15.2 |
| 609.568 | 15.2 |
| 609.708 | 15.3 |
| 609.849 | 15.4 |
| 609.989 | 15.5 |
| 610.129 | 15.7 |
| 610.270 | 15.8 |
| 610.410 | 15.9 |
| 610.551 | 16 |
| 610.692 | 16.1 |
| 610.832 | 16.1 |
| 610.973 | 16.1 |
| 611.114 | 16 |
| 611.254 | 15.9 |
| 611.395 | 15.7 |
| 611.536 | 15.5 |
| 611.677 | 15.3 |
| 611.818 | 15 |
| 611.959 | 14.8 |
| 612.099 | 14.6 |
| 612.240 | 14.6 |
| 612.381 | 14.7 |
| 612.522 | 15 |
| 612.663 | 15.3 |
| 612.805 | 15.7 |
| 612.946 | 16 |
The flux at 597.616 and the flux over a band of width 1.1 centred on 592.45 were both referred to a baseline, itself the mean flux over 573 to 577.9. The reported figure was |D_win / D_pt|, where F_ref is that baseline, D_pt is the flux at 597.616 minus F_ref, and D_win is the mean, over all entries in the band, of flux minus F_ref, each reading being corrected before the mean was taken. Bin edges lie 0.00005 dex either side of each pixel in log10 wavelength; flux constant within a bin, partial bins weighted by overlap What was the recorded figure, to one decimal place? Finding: 1.5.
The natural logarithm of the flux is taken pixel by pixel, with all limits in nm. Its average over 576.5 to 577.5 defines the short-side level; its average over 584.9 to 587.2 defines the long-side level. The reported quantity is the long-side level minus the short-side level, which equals 0.08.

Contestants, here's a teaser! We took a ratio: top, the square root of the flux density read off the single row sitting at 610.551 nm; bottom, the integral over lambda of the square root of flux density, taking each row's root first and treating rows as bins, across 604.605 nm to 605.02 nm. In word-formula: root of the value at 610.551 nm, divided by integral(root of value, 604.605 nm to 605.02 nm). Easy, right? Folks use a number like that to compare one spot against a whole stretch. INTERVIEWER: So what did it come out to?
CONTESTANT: 2.4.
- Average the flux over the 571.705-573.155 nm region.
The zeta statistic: 16.8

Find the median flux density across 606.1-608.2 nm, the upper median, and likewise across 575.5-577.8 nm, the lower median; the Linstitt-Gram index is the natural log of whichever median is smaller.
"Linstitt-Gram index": 2.73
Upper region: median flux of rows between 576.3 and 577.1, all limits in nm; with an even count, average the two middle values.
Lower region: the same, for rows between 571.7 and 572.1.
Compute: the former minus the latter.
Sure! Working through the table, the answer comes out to -1.8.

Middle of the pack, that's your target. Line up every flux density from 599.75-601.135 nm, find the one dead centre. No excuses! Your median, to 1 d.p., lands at 14.1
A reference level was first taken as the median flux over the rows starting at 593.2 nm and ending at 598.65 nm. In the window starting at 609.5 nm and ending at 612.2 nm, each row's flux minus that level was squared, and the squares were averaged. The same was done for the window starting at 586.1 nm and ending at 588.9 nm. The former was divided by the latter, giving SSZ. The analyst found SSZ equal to 0.3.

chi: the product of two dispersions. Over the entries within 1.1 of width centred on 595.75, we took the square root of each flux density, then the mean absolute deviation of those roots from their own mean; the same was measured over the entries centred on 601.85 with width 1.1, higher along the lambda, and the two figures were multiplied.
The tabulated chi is 0.0014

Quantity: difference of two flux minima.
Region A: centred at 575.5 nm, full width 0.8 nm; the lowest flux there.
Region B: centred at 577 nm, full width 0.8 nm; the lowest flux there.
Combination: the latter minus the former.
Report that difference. -2.9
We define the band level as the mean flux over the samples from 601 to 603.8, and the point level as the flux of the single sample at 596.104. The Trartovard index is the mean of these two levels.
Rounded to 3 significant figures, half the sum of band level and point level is 14.7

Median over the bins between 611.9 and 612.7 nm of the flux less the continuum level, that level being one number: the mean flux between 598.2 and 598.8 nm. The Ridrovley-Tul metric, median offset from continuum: 0.1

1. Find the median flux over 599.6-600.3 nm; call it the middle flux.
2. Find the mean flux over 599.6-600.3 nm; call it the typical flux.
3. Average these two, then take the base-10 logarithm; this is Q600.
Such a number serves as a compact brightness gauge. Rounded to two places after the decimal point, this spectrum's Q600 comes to 1.17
